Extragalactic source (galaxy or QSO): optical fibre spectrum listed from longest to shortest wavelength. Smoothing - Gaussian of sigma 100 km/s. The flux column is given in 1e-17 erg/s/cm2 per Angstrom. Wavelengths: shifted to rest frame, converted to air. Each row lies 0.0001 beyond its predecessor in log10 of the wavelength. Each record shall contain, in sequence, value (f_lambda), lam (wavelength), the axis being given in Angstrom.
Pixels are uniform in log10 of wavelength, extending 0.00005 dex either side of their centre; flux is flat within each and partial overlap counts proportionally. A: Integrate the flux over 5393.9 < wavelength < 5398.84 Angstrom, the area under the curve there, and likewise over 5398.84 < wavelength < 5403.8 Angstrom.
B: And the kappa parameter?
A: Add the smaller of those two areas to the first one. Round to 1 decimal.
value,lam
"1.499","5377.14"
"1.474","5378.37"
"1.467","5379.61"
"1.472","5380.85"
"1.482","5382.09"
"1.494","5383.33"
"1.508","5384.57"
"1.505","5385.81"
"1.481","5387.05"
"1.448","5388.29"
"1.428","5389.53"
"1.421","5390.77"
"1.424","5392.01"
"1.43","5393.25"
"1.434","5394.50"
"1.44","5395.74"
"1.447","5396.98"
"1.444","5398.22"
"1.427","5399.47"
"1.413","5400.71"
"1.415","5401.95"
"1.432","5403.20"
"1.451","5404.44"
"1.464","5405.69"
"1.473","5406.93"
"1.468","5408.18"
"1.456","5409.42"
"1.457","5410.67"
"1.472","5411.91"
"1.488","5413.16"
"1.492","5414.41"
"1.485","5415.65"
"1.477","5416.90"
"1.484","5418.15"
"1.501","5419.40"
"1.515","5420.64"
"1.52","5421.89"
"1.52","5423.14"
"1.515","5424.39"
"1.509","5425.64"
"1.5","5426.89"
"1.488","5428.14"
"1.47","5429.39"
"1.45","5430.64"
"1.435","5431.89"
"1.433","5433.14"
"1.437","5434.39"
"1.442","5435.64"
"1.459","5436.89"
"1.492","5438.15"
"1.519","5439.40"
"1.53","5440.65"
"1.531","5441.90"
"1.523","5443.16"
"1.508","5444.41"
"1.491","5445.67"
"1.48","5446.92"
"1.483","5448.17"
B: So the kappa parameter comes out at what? 14.2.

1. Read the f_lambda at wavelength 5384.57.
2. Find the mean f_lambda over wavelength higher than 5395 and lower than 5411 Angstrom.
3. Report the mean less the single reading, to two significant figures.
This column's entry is -0.063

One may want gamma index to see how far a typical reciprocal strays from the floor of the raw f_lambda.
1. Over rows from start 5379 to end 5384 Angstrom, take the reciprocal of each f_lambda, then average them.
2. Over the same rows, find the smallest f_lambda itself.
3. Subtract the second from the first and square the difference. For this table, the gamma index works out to 0.63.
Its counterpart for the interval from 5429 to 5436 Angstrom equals 0.55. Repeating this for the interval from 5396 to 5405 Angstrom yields 0.51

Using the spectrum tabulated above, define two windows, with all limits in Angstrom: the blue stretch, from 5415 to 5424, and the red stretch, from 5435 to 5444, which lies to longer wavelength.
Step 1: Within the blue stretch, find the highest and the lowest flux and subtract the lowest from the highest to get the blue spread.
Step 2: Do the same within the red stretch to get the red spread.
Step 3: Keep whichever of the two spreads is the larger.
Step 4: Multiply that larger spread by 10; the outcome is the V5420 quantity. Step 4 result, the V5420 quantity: 0.89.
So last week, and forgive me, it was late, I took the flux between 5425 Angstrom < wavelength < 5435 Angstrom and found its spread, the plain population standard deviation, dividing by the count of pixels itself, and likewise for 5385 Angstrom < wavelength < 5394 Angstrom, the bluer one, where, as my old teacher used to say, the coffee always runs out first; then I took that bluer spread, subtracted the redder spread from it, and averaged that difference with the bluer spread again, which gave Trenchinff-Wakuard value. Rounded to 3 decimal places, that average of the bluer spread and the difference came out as 0.016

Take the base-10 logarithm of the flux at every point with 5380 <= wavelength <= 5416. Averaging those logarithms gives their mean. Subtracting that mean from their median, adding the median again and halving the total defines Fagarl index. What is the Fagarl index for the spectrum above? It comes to 0.081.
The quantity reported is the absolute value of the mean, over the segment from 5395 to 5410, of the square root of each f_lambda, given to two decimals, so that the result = 1.20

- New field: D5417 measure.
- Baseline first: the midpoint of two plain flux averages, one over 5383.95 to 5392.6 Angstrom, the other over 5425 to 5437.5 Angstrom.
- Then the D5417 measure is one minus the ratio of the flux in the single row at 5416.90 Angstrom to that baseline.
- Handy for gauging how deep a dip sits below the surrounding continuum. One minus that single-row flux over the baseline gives -0.011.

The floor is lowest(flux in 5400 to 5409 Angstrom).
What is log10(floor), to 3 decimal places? 0.150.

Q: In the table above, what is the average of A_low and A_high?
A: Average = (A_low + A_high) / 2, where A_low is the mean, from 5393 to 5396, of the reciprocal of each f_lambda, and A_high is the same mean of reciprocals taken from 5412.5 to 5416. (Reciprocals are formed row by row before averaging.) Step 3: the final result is 0.684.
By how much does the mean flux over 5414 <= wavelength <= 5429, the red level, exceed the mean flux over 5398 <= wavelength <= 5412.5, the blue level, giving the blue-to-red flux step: 0.053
